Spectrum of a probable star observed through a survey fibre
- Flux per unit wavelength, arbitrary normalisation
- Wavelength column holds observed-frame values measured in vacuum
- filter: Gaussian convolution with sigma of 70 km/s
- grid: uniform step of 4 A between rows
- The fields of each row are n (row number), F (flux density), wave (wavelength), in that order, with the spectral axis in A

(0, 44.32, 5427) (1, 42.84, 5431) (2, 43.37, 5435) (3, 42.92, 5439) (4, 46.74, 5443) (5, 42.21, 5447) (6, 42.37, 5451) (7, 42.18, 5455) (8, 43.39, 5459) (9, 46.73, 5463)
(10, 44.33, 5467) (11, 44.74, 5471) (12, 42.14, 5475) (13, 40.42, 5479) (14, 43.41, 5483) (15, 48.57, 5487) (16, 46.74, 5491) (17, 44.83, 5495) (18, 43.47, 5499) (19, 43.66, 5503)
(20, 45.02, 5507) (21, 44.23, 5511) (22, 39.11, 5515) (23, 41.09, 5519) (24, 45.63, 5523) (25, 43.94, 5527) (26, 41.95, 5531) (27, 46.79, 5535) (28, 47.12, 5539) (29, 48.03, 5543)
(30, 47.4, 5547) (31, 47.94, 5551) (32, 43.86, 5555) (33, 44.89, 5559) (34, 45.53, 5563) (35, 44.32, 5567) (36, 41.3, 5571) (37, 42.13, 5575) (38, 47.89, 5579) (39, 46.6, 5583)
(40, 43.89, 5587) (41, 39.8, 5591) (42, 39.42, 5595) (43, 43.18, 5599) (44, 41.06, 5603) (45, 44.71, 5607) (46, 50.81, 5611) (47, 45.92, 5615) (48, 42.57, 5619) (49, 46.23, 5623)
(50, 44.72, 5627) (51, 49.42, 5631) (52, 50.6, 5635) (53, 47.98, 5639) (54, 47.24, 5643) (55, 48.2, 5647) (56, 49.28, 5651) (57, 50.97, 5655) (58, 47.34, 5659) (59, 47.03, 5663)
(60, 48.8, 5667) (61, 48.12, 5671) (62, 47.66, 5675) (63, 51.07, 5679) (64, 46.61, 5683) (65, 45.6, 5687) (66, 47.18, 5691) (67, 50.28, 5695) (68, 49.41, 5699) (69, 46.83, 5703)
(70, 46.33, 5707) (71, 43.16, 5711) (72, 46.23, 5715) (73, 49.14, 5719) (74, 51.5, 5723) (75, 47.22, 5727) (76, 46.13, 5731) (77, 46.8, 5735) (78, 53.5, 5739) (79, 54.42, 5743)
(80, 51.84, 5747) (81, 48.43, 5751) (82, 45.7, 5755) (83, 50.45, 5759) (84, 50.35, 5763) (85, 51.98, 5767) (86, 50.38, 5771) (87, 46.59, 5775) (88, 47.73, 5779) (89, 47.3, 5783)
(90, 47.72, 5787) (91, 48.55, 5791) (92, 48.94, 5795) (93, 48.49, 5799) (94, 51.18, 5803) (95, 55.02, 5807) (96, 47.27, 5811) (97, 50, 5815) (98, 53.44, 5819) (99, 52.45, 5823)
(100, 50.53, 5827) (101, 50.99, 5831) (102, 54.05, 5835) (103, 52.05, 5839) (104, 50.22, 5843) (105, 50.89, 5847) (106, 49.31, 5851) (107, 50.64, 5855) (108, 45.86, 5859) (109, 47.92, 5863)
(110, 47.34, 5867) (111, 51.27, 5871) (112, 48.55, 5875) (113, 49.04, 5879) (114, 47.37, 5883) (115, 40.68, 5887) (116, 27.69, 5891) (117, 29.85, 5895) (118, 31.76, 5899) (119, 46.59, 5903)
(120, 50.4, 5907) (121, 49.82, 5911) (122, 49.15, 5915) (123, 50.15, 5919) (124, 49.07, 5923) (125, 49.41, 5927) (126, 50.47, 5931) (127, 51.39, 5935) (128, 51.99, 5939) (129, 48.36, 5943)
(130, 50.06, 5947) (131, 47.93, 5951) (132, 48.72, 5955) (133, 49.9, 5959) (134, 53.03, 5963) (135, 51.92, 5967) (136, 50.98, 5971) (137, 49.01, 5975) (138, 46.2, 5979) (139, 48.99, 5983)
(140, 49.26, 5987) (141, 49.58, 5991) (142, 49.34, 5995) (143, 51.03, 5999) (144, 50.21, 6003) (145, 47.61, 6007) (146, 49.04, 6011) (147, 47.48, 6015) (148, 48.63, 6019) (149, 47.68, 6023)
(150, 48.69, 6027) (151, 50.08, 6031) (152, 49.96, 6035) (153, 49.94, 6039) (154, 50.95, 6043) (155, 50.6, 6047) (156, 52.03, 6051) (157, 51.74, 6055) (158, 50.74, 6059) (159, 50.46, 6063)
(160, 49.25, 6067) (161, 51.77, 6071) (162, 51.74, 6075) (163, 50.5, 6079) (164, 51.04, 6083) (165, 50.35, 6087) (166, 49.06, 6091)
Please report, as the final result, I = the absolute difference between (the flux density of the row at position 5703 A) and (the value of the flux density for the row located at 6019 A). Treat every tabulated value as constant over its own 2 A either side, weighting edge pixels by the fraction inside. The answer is 1.8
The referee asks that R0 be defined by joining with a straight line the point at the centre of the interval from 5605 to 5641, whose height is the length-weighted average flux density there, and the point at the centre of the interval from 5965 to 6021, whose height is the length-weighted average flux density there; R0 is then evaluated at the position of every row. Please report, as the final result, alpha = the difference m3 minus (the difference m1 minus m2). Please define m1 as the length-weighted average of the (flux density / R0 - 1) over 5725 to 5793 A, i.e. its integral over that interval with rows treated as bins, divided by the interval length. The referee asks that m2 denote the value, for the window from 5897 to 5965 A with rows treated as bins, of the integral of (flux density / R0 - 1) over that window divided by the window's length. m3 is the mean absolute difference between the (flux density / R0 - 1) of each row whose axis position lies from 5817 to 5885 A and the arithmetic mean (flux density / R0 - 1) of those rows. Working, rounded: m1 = 0.03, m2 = 0.00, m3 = 0.0393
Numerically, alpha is 0.01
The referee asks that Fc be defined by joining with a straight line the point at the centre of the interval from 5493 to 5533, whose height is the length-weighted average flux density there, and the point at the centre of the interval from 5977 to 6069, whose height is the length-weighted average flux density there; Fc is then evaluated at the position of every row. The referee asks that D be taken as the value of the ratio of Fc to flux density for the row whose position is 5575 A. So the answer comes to 1.05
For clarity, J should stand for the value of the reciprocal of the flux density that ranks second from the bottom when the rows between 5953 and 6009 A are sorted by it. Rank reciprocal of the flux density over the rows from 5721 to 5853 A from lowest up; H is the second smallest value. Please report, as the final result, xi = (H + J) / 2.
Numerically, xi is 0.0188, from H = 0.0184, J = 0.0193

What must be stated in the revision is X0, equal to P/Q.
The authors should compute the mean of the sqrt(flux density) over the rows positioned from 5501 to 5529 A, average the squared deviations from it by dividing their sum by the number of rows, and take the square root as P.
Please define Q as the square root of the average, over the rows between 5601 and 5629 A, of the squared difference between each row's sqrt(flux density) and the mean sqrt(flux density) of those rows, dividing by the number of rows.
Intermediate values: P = 0.16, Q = 0.21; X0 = 0.8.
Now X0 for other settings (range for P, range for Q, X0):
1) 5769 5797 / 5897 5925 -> 0.2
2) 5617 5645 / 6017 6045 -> 2.5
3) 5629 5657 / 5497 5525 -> 0.6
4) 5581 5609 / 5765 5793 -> 1.5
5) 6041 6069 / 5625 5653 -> 0.5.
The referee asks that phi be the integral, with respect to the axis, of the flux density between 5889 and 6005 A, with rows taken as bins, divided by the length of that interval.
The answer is 48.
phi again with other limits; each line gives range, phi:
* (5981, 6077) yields 50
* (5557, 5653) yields 45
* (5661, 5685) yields 48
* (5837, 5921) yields 46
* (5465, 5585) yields 45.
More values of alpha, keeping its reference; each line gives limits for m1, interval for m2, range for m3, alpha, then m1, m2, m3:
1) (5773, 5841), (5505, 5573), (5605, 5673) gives -0.05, 0.04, -0.04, 0.0376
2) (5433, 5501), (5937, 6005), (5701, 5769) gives 0.11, -0.04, 0.01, 0.0545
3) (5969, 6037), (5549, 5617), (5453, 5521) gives -0.01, -0.01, -0.05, 0.0384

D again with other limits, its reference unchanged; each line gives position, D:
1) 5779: 0.98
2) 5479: 1.06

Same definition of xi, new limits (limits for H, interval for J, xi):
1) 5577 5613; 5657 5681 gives 0.0207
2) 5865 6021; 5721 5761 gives 0.0190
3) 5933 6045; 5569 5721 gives 0.0194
